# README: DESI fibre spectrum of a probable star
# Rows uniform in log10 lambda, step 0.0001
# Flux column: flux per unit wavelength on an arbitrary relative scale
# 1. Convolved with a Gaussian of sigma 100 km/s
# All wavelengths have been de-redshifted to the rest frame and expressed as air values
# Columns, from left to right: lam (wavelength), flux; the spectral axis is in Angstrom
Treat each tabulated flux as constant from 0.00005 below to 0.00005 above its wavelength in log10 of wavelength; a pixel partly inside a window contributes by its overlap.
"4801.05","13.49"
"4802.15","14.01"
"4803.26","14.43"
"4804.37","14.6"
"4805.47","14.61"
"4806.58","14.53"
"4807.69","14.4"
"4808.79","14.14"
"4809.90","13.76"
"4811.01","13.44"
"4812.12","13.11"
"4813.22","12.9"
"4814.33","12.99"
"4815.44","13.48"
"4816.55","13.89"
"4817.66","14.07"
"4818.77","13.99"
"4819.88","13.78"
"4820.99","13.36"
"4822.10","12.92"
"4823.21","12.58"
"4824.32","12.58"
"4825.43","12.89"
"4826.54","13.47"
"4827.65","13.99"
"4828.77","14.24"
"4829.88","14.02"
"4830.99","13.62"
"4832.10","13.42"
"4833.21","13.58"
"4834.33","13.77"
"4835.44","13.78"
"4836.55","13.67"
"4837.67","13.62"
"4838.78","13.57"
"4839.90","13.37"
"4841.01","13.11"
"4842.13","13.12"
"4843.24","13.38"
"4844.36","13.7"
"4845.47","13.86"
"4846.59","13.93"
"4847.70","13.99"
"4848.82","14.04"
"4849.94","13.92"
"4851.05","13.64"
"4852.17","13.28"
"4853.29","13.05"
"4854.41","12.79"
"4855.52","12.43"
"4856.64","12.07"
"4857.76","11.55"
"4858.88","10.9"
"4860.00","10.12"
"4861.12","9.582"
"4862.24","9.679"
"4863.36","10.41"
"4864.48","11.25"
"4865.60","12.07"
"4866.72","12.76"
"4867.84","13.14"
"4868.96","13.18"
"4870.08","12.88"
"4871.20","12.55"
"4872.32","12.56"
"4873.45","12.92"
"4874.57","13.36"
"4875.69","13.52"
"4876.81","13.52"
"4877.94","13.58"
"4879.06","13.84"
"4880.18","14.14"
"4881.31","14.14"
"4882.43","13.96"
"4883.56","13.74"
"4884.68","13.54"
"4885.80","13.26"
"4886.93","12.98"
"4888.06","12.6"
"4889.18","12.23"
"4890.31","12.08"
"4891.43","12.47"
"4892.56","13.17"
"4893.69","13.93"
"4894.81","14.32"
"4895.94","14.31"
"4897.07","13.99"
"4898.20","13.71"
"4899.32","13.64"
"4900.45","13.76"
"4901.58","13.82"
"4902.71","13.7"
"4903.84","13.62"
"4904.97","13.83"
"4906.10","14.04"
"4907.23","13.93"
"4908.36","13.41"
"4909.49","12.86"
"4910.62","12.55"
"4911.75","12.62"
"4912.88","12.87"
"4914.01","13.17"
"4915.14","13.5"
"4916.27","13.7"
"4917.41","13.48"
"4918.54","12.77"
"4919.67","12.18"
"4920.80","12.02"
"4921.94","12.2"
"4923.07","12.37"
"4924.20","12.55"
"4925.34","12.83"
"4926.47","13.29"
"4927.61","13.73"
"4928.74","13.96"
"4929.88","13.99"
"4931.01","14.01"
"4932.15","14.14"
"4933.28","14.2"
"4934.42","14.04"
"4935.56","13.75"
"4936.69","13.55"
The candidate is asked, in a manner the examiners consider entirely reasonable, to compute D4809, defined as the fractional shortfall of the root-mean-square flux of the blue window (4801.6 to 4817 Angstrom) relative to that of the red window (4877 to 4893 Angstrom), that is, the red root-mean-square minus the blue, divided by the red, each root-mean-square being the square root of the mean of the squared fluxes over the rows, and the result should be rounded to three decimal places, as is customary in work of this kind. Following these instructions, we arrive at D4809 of -0.046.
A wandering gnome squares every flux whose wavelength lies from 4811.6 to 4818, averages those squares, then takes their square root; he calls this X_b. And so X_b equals 13.4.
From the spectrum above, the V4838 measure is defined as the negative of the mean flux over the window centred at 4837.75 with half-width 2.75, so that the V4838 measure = -13.6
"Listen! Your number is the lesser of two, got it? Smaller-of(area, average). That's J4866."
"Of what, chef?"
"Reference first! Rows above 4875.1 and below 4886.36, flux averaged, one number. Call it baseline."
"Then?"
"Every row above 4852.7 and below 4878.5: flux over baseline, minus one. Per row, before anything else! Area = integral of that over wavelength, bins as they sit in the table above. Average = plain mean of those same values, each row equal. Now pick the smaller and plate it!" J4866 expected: -2.9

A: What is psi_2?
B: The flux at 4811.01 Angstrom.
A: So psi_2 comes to 13.44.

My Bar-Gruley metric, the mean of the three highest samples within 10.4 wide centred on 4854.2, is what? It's 13.6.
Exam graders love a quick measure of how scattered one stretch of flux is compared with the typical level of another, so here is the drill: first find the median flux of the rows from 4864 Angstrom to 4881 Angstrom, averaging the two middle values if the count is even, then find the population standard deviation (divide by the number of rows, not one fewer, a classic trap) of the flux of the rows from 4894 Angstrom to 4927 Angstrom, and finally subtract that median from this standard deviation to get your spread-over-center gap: -12.5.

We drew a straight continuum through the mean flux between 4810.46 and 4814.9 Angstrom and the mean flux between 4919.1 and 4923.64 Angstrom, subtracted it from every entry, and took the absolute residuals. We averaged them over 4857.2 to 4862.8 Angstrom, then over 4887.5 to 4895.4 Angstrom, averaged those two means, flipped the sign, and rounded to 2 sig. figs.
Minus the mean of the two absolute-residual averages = -1.5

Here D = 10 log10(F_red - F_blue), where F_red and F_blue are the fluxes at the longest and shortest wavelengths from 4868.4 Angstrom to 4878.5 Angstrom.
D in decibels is -4.0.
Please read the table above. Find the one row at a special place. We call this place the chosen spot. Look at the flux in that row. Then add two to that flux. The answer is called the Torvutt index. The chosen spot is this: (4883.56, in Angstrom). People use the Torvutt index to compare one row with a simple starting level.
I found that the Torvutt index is 15.7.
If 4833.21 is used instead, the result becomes 15.6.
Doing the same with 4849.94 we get 15.9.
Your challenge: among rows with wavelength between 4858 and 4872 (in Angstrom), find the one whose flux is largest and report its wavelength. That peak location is 4868.96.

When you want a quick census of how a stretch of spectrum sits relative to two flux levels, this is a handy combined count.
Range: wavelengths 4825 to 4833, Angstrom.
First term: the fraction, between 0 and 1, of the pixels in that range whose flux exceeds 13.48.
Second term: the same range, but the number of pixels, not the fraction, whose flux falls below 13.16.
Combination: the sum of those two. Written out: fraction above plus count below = 1.6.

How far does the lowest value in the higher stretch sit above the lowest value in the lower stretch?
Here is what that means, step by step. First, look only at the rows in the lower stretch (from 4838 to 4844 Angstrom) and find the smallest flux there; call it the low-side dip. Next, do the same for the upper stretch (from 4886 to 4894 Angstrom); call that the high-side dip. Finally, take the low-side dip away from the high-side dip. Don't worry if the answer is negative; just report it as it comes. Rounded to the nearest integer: -1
